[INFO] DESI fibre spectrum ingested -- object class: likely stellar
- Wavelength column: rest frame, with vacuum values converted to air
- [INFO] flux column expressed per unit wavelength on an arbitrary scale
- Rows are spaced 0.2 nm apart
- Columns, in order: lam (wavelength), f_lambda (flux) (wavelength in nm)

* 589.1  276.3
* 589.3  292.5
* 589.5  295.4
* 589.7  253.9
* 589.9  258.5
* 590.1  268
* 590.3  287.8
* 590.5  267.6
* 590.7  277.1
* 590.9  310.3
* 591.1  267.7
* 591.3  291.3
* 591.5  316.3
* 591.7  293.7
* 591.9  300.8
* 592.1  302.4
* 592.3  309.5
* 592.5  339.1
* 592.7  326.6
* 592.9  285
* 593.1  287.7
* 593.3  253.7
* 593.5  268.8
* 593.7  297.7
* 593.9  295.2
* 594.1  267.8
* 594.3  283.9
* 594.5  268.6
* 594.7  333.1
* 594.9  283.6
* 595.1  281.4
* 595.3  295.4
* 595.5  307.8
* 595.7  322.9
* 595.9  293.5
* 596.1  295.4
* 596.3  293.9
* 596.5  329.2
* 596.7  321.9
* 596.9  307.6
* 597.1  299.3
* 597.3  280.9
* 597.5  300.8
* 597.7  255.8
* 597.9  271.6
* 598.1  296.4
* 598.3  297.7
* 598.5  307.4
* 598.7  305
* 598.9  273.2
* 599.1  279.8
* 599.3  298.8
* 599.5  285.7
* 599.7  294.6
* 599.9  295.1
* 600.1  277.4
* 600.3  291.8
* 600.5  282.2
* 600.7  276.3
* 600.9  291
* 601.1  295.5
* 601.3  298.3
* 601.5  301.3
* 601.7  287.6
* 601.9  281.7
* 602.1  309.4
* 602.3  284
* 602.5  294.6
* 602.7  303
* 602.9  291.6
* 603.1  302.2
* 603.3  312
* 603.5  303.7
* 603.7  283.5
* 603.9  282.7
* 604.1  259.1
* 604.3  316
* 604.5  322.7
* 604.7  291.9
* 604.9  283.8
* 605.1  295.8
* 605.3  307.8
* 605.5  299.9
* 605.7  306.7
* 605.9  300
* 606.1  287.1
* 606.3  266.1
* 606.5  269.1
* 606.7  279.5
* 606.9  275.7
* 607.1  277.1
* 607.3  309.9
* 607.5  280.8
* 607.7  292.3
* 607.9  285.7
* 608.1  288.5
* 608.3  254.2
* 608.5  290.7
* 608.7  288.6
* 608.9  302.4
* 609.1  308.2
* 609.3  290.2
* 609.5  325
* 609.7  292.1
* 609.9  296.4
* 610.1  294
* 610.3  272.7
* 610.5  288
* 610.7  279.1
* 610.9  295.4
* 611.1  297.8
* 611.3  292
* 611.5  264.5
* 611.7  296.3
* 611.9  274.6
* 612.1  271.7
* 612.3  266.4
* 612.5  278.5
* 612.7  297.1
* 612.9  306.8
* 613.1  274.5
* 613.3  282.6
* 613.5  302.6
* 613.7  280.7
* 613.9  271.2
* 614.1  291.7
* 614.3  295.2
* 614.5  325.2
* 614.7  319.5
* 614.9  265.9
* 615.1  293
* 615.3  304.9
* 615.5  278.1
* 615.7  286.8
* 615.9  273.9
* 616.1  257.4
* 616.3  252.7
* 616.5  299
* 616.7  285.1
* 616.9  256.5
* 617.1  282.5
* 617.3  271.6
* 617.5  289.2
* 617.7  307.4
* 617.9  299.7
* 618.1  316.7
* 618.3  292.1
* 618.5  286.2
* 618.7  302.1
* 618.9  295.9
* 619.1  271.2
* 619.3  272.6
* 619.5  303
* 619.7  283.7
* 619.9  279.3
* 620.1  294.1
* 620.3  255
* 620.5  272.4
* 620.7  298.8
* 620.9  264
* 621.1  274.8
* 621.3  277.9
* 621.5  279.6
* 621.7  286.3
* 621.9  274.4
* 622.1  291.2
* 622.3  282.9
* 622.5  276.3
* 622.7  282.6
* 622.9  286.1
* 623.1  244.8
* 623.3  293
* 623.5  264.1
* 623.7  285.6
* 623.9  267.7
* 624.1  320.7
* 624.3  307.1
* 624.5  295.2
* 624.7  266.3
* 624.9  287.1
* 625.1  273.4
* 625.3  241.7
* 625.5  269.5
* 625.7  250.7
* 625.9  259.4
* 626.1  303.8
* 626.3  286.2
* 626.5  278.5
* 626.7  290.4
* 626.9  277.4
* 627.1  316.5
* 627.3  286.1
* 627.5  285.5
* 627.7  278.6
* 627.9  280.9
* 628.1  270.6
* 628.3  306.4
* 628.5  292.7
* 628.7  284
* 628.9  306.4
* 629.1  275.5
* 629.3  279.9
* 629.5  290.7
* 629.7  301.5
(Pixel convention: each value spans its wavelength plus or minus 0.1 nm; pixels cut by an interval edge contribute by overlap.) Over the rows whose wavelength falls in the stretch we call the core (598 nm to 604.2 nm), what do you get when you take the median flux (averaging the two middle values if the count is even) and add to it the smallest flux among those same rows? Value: 554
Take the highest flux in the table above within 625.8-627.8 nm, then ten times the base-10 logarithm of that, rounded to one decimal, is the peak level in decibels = 25.0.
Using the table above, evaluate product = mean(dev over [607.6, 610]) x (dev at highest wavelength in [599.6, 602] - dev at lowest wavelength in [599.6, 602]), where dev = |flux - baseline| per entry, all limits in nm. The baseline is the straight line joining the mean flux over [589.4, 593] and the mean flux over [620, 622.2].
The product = -14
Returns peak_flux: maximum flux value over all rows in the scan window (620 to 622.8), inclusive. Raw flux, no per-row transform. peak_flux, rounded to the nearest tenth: 298.8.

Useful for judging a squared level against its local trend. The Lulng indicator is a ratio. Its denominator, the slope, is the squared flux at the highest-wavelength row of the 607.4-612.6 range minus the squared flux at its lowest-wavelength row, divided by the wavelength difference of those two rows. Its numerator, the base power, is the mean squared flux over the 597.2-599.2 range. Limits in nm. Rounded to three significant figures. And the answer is -321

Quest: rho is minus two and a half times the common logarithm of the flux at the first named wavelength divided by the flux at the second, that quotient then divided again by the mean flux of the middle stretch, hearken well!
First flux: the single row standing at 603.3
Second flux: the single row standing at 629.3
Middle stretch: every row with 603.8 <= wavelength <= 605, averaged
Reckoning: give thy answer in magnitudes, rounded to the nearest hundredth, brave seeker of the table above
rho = 6.05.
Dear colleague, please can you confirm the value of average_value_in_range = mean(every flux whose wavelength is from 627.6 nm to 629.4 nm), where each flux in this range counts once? 286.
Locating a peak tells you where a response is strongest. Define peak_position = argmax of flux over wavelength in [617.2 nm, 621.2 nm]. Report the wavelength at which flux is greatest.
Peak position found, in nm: 618.1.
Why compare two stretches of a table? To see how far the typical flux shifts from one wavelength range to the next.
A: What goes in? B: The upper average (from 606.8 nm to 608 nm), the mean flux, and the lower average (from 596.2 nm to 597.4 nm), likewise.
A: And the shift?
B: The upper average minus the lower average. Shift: -19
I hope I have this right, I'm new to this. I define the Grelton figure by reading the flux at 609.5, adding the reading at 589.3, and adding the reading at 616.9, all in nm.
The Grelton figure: 874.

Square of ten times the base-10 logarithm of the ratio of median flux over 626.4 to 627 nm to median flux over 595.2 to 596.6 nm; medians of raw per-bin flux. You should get 0.065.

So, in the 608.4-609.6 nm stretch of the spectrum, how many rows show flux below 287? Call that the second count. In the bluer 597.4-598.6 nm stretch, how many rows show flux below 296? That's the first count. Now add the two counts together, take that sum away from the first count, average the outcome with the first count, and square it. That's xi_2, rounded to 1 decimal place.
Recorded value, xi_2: 1.0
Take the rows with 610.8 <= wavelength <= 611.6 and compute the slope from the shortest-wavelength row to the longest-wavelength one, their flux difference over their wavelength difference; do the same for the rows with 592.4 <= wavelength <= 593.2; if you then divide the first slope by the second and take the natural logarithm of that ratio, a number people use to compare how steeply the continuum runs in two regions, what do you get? -1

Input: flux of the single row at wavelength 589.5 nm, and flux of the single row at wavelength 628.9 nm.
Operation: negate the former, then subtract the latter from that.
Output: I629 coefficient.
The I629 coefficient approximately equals -602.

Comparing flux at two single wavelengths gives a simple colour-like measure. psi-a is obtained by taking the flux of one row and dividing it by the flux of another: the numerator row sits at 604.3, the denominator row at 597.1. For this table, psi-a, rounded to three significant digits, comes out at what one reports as 1.06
